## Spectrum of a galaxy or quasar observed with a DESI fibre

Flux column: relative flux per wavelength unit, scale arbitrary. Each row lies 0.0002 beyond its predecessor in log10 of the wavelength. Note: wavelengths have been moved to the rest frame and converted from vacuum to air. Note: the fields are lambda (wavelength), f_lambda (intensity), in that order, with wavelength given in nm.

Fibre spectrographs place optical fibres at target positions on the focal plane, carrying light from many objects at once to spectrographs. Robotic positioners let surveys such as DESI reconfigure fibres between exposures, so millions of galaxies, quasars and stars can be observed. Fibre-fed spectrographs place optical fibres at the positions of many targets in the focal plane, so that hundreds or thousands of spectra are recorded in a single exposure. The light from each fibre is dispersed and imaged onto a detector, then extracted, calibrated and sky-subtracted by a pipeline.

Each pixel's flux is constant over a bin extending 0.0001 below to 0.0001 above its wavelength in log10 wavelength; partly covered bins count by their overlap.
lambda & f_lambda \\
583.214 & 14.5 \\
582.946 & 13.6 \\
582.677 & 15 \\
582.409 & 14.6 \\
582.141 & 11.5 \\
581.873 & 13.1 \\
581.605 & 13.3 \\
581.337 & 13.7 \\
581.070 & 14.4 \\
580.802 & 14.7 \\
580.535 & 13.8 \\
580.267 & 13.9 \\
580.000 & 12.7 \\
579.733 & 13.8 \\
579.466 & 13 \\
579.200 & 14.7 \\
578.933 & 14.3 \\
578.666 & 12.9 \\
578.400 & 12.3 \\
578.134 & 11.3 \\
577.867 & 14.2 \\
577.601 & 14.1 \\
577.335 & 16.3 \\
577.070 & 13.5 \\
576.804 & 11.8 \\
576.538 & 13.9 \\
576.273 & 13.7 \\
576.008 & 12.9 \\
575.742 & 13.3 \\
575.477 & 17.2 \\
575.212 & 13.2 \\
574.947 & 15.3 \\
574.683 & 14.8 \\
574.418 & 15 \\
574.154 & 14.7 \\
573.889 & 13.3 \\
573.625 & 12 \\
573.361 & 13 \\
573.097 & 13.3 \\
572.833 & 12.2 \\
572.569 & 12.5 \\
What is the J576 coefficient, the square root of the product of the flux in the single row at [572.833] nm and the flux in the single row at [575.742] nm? 12.7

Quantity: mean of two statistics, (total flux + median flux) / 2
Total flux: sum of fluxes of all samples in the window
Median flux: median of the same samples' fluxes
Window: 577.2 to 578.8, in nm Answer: 47.3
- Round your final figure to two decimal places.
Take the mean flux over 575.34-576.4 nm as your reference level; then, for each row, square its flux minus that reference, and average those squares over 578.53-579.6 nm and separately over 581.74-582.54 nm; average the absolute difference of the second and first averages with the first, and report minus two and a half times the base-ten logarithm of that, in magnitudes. -0.46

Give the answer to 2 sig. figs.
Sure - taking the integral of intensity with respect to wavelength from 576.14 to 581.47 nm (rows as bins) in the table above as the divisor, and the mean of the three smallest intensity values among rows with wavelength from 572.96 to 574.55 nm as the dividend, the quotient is 0.18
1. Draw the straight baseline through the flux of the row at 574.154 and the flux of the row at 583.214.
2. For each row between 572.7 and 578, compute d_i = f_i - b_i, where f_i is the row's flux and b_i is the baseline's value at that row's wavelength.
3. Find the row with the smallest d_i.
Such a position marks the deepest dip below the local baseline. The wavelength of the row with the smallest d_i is 576.804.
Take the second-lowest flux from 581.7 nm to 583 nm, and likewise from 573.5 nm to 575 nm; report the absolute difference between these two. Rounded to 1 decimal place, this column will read 0.2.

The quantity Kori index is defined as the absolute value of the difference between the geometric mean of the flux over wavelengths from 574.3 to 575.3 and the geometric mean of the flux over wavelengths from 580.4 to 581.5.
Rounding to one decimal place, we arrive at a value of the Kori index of 0.4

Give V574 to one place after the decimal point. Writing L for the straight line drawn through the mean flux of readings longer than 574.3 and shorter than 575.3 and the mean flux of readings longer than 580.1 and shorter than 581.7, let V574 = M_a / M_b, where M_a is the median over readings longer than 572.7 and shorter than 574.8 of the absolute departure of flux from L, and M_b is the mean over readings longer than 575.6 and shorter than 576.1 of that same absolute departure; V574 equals 1.0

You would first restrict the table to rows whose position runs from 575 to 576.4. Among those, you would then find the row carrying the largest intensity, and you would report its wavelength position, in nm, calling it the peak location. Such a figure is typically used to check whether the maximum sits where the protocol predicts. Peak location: 575.477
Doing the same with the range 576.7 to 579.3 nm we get 577.335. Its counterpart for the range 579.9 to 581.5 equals 580.802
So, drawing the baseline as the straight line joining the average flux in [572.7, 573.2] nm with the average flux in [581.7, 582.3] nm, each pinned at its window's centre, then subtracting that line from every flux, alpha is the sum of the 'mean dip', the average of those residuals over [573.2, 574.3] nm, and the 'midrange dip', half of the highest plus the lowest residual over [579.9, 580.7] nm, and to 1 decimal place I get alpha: 1.4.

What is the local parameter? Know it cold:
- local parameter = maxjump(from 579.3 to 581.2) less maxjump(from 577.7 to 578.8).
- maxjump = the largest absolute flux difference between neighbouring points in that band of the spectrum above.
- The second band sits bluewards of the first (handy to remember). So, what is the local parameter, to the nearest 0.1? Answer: -1.7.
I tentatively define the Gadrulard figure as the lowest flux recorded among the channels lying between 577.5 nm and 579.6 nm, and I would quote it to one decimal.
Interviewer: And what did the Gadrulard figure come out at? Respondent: 11.3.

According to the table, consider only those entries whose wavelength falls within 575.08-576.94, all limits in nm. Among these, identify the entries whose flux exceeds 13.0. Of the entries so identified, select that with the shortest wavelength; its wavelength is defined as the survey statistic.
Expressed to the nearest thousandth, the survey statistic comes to 575.212 nm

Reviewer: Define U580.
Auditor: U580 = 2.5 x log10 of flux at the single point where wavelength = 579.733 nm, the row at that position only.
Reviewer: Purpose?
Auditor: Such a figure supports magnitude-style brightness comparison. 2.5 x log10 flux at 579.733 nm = 2.85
